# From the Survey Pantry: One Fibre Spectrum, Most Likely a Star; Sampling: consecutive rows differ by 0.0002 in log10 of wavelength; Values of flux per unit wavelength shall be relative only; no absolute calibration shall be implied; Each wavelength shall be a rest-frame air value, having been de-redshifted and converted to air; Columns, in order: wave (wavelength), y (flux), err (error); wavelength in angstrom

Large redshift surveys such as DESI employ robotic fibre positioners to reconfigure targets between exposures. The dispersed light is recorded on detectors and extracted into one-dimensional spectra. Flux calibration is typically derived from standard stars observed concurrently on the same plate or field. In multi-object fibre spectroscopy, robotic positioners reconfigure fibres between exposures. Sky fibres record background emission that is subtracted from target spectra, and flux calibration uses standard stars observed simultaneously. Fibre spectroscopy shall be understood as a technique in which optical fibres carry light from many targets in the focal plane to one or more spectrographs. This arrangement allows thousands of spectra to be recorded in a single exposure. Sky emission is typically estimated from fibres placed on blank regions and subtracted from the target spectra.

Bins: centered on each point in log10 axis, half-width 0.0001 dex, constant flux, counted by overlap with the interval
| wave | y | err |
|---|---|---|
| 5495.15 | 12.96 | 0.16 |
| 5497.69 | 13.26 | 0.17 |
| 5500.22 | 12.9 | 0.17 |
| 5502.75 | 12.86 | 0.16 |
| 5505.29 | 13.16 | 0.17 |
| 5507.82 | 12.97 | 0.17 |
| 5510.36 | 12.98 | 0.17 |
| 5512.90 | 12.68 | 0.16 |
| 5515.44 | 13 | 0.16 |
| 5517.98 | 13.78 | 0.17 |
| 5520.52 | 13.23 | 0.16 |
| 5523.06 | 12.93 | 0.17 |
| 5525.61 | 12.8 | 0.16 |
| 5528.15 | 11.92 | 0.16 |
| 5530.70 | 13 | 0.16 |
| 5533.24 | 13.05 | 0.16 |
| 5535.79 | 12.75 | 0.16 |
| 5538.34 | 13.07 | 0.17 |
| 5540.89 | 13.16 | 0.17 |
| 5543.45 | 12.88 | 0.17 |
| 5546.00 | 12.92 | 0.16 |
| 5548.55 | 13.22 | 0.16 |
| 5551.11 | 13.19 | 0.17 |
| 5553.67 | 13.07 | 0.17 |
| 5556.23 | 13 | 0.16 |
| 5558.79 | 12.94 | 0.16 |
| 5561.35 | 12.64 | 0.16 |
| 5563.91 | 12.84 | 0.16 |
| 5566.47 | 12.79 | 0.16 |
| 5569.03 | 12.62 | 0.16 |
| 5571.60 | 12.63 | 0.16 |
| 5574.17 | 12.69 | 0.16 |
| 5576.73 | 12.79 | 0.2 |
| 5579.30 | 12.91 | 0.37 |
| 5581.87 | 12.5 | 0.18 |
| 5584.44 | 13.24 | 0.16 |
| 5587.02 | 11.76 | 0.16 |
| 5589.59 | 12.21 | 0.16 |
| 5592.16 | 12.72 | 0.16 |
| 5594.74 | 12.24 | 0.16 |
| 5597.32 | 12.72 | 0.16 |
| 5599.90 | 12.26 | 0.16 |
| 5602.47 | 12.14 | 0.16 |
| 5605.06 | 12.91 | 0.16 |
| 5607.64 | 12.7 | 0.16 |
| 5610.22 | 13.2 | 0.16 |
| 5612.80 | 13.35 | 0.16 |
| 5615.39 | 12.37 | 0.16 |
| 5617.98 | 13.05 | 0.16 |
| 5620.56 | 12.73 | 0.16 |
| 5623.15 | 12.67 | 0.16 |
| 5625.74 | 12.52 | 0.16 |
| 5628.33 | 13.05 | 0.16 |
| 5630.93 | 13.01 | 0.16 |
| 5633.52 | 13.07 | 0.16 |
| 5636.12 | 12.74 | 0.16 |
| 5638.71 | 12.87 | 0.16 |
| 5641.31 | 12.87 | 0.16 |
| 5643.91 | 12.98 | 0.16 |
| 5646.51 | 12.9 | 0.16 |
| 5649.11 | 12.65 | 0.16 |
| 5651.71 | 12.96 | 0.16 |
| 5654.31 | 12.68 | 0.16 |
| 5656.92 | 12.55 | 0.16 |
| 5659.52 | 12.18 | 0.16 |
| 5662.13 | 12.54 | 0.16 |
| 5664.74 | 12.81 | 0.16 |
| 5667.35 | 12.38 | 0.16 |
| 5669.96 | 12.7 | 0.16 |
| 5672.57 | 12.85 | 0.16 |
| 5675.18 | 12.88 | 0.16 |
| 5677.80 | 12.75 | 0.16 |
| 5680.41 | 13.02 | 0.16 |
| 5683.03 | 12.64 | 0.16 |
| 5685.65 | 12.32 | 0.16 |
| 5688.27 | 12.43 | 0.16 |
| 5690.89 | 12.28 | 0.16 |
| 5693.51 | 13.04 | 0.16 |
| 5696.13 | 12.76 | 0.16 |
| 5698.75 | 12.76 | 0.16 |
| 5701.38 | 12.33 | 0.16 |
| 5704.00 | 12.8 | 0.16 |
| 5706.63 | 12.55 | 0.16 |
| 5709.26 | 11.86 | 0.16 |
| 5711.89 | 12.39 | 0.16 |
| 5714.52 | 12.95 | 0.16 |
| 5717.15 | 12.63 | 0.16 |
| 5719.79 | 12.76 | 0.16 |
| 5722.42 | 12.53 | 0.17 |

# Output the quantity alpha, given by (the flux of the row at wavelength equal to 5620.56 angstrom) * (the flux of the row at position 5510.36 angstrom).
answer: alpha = 165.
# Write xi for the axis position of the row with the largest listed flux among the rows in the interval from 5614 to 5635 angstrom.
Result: 5633.52 angstrom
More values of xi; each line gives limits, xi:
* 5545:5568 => 5548.55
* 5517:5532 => 5517.98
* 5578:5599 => 5584.44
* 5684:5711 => 5693.51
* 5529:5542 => 5540.89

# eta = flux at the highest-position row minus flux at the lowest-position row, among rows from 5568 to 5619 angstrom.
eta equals 0.4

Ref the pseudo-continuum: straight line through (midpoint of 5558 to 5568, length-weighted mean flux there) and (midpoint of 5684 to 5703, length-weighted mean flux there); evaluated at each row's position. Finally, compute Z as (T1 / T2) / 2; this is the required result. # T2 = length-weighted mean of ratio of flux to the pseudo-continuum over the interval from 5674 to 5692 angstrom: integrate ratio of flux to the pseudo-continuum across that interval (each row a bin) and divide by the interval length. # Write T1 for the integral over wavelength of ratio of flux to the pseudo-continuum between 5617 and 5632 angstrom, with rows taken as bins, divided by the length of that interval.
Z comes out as 0.504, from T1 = 1.01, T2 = 1.00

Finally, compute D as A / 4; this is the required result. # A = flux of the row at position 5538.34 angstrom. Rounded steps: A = 13.07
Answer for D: 3.27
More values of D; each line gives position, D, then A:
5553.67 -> 3.27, 13.07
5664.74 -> 3.20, 12.81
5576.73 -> 3.20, 12.79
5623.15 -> 3.17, 12.67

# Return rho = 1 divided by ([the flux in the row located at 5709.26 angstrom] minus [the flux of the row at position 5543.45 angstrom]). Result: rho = -1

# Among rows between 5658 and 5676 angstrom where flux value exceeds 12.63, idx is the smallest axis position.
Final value 5664.74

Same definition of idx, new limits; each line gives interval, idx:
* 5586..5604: 5592.16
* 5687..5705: 5693.51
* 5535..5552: 5535.79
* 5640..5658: 5641.31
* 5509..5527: 5510.36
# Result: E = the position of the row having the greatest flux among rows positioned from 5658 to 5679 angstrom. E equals 5675.18 angstrom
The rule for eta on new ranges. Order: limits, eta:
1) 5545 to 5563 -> -0.3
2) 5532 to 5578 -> -0.3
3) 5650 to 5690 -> -0.5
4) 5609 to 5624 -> -0.5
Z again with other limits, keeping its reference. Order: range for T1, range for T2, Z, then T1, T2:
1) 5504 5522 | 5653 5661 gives 0.515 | 1.02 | 0.99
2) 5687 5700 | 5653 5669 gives 0.508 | 1.01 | 0.99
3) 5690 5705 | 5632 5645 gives 0.495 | 1.01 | 1.02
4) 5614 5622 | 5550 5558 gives 0.491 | 1.00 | 1.02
